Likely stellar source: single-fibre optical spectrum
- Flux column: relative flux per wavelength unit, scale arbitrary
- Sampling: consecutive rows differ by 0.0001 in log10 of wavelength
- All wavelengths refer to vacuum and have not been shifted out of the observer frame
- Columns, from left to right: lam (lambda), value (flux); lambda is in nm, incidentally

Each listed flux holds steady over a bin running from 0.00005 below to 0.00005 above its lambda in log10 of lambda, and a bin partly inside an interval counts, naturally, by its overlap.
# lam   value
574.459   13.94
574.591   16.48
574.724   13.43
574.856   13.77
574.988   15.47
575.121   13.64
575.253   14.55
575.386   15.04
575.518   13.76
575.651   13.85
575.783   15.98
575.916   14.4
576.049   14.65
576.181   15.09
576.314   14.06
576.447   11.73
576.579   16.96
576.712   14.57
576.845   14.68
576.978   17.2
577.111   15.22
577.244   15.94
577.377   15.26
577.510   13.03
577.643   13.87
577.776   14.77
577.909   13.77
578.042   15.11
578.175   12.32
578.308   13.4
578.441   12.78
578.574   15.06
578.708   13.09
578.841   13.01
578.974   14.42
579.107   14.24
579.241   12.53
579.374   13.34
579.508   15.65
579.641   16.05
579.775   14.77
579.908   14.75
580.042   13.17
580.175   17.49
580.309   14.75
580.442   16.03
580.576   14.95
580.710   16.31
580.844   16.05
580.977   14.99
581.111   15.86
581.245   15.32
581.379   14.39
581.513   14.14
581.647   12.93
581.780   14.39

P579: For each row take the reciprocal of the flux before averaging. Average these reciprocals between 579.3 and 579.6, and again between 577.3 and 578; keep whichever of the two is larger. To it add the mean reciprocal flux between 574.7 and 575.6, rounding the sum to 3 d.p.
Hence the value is 0.141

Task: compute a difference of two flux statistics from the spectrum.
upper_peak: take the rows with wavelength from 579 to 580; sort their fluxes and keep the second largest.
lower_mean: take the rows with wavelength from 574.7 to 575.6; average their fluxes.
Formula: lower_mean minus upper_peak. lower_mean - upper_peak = -1.4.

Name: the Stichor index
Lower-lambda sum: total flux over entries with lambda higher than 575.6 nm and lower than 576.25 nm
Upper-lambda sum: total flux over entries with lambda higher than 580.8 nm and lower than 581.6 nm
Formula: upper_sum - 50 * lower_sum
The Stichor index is -3608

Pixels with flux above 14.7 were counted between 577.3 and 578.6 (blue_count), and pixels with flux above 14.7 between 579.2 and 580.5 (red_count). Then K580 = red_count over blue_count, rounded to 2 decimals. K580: 1.75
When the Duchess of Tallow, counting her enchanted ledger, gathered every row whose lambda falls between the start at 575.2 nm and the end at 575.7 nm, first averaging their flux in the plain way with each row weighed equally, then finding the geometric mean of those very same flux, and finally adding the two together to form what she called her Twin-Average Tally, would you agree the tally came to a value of 28.6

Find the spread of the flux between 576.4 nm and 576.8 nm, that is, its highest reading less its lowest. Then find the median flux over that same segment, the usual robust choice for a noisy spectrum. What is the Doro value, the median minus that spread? 9.3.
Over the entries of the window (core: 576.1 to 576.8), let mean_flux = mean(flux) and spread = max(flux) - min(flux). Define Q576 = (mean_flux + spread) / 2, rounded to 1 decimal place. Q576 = 9.9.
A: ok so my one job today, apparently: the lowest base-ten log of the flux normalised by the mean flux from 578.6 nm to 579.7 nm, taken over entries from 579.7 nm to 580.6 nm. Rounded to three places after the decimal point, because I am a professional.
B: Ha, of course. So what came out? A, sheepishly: -0.028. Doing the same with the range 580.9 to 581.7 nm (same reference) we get -0.036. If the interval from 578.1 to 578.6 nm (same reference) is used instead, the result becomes -0.057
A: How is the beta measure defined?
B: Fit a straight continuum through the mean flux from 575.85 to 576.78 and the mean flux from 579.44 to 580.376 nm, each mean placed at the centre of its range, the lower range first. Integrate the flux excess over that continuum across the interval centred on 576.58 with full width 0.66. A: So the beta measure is -0.10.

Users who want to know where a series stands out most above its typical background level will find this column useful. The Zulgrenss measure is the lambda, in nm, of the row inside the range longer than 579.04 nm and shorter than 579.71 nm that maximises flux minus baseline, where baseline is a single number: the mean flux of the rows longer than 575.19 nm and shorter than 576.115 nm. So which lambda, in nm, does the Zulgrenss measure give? 579.641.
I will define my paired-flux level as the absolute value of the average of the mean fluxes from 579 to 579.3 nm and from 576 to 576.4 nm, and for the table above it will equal 14.0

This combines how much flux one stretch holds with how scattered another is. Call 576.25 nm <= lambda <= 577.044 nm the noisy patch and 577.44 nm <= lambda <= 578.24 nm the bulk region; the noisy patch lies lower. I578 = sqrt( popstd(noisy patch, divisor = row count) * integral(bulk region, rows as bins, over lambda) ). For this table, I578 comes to 4.5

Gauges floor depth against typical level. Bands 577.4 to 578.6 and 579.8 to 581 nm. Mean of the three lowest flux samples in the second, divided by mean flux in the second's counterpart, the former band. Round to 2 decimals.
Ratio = 1.03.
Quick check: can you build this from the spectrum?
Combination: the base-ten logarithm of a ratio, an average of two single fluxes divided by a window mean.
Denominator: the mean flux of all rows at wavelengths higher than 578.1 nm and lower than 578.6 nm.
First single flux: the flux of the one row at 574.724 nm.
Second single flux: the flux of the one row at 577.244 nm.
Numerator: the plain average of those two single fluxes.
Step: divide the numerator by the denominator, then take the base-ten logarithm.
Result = 0.04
